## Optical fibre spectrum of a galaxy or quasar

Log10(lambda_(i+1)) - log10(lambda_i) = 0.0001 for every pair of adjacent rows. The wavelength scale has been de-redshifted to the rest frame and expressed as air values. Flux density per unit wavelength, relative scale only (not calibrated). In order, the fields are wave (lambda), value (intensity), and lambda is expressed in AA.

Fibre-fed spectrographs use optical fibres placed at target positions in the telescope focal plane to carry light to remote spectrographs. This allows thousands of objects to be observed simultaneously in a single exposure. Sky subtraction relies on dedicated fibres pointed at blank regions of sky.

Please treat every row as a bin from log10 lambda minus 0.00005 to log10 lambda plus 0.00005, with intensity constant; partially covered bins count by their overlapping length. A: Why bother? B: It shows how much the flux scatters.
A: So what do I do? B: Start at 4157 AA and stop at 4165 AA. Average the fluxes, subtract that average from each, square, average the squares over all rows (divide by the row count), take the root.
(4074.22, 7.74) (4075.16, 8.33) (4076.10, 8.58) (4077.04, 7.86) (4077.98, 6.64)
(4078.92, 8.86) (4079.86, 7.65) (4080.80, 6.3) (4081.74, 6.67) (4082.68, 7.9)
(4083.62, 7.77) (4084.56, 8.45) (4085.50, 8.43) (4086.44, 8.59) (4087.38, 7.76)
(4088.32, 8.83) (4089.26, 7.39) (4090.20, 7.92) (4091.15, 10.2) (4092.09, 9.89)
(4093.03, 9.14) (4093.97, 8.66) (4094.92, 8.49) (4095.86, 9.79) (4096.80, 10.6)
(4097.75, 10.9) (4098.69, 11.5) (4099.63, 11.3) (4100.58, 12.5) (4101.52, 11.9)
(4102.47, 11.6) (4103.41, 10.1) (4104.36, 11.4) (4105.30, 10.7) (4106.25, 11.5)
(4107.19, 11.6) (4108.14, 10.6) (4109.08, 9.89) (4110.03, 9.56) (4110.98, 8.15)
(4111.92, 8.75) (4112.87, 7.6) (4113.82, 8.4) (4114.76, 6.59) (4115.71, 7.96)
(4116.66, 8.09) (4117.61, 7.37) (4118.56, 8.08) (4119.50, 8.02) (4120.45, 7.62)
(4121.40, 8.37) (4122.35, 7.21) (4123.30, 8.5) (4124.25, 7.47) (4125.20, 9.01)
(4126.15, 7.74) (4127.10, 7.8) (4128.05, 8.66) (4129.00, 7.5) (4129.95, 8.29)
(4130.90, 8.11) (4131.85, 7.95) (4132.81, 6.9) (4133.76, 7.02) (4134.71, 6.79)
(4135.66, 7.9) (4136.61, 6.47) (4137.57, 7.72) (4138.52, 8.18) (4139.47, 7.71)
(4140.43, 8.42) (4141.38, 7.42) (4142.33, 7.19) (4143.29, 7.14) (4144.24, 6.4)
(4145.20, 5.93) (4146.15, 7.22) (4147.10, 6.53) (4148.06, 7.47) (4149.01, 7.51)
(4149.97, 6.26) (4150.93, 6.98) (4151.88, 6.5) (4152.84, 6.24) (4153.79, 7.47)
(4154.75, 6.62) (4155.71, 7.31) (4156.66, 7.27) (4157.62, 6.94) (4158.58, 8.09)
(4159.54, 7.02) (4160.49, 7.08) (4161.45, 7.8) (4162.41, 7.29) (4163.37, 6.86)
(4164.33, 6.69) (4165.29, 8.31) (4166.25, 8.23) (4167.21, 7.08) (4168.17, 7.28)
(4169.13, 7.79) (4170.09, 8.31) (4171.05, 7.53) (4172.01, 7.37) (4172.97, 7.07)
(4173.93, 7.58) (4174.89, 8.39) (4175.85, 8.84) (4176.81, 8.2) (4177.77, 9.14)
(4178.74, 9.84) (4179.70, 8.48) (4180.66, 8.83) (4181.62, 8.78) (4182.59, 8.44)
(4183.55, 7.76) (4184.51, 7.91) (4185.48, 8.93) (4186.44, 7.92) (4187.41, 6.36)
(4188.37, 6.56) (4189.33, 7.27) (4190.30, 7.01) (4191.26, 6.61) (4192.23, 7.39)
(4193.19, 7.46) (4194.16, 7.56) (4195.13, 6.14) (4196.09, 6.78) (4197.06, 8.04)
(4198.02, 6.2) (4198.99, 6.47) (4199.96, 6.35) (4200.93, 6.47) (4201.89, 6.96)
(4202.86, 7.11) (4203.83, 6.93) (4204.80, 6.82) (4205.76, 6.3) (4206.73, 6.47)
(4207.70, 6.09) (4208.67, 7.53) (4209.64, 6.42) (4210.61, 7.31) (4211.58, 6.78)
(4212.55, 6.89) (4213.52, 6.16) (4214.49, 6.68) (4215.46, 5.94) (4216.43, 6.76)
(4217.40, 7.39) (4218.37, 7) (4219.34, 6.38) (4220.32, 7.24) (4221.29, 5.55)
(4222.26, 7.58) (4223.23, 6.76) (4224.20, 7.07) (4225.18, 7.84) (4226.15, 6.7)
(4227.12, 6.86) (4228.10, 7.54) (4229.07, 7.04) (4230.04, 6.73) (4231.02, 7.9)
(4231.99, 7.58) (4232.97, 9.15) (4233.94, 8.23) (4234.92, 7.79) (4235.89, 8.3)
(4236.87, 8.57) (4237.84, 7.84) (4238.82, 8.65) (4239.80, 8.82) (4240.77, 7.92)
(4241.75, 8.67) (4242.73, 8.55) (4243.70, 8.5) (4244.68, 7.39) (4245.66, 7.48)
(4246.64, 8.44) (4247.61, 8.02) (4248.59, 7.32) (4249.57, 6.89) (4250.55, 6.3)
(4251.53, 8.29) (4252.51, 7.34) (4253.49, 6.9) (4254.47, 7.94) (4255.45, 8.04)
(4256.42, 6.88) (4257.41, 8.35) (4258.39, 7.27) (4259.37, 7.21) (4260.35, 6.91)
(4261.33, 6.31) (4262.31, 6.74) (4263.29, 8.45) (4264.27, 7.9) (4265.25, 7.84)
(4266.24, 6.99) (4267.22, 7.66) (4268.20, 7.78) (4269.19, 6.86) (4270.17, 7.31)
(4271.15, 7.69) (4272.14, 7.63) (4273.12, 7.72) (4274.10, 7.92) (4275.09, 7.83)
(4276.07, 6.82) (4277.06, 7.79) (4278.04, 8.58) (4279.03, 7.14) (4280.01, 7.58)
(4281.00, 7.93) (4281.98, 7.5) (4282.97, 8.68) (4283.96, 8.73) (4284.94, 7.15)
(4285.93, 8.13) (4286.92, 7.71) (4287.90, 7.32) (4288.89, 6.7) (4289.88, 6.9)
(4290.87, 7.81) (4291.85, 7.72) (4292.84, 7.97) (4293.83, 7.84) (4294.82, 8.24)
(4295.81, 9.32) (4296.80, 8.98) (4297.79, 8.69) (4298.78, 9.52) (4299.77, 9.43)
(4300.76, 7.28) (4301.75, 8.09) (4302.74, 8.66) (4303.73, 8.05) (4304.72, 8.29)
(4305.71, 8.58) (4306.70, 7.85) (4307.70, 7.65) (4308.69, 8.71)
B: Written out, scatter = 0.45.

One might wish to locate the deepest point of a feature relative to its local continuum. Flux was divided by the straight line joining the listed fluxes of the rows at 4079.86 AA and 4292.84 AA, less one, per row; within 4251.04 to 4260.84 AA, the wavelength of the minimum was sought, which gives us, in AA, 4256.42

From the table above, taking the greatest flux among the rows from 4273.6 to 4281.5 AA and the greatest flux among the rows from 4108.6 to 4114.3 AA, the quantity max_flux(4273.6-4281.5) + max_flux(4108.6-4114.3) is 18.5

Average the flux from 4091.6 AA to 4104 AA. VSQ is 10.5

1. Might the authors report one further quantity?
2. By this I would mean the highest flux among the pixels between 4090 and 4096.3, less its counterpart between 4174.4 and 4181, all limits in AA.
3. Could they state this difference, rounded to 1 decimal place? 0.4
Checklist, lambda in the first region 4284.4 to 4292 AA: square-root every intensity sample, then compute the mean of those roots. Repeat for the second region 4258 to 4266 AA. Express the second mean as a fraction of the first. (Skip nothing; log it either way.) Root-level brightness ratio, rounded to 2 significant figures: 0.99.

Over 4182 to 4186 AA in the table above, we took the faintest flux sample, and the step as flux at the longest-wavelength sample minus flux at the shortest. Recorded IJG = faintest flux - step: 7.3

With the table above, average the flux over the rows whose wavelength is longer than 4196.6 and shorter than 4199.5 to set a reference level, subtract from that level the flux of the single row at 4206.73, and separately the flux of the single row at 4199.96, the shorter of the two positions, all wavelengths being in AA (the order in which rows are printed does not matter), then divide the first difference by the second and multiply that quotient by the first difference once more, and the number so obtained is 0.3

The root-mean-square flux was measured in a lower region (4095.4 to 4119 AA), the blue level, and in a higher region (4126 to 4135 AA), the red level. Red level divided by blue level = 0.77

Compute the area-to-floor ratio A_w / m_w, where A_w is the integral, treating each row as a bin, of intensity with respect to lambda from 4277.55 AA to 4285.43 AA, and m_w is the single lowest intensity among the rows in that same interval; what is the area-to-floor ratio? 8.7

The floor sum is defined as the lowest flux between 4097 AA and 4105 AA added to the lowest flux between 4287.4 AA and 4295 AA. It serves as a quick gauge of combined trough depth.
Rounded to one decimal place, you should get 16.8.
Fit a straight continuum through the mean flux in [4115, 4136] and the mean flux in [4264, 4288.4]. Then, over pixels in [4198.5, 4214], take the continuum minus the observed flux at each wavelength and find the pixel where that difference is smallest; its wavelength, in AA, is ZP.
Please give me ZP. 4208.67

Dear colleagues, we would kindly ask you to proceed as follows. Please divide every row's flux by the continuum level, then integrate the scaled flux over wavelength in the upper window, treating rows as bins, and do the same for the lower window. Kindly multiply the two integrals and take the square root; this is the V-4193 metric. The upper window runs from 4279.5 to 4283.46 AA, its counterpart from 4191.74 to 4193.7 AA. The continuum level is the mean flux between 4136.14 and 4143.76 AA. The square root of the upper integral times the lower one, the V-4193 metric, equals 2.8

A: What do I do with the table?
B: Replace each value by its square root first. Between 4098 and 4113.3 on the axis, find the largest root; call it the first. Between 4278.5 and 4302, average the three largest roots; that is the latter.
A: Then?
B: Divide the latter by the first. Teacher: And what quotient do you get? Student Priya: 0.87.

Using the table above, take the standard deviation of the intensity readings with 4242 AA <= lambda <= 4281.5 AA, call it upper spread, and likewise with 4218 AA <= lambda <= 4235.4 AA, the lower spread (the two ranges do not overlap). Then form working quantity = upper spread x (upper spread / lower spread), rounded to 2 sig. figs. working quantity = 0.47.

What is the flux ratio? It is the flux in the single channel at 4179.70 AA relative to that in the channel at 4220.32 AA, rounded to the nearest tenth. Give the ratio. 1.2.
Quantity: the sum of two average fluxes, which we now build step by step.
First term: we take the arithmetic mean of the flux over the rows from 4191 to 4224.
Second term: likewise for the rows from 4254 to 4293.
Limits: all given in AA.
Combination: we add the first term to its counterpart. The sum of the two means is 14.4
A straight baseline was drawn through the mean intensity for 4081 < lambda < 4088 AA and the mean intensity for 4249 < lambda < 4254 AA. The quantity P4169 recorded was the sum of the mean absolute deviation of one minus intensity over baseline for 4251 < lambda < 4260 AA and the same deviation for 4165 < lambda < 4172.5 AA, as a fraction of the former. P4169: 1.8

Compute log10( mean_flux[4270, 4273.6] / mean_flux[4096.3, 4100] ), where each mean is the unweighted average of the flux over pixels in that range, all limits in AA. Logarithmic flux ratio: -0.16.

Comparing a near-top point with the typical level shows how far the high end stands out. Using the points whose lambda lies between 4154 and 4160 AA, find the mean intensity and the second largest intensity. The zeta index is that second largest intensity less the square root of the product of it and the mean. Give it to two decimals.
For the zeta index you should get 0.05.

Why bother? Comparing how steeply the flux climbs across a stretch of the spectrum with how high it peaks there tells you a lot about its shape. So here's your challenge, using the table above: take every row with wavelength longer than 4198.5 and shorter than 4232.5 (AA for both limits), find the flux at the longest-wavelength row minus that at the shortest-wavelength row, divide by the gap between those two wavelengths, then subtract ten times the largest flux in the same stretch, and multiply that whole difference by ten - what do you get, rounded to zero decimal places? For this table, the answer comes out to -790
